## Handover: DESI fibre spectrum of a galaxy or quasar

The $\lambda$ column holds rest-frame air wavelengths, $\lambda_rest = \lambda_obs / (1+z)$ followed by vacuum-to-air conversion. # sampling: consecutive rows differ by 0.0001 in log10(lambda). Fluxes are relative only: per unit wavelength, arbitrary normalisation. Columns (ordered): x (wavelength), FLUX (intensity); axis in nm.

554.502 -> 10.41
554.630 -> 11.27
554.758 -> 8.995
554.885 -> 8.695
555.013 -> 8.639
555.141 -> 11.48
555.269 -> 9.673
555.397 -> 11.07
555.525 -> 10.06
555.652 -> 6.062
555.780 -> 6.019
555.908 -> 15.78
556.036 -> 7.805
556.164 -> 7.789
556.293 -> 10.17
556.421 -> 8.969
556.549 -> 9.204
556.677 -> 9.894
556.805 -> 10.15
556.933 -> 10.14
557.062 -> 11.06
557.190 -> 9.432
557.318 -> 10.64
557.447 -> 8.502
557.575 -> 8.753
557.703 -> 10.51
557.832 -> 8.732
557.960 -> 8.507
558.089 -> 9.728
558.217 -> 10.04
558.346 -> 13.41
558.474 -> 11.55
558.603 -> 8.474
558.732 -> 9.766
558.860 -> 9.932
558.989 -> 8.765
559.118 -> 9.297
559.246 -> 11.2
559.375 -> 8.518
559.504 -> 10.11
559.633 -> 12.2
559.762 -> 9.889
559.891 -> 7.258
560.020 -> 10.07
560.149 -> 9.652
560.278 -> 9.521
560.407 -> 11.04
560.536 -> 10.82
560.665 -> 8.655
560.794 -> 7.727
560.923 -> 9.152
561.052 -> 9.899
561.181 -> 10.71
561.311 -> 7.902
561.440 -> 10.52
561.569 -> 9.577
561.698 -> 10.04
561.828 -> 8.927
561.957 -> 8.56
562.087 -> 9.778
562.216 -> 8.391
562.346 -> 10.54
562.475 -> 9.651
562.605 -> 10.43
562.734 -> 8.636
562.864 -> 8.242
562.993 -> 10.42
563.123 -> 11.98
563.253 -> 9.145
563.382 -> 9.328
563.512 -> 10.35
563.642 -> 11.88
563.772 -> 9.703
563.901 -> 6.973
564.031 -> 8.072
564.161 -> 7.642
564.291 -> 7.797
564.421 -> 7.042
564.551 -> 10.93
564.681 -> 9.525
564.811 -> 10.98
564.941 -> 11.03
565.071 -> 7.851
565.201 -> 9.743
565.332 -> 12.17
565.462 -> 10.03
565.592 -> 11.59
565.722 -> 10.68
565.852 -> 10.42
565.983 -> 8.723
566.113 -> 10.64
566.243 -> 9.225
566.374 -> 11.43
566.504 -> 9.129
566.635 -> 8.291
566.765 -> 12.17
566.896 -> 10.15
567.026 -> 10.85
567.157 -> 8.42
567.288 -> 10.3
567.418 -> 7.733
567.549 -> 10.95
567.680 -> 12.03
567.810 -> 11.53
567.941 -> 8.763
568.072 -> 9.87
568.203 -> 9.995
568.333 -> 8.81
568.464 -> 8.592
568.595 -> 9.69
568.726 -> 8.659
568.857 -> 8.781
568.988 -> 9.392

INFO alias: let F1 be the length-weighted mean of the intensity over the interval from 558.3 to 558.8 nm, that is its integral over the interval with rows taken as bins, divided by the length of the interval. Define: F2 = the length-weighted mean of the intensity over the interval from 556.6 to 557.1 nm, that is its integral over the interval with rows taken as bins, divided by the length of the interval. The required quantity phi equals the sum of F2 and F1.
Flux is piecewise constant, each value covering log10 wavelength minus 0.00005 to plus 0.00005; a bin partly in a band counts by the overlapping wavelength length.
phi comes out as 20.9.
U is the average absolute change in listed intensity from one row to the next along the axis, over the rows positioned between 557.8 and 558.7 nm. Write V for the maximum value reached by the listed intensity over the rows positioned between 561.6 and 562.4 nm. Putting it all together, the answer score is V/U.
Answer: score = 6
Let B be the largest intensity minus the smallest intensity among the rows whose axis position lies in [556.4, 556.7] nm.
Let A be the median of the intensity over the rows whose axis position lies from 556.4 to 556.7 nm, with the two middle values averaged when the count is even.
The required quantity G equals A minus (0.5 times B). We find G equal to 8.7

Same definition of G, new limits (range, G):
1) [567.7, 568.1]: 8.5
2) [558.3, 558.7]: 9.1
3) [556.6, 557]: 10.0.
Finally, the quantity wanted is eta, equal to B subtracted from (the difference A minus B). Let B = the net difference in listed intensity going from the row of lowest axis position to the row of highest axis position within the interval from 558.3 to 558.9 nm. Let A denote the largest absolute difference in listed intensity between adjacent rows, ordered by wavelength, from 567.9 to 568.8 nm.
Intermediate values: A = 1.2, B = -3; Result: 8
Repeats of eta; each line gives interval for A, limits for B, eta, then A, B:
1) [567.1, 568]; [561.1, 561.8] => 5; 3.2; -1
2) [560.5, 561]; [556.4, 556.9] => 0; 2.2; 1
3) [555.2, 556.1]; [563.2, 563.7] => 4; 9.8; 3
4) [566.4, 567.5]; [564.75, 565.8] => 4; 3.9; 0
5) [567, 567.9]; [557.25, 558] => 7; 3.2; -2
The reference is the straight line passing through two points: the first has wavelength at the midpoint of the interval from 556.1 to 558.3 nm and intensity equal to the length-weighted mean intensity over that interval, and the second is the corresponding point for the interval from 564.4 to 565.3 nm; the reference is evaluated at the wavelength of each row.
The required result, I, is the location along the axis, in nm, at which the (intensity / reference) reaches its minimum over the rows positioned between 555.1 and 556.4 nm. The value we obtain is 555.780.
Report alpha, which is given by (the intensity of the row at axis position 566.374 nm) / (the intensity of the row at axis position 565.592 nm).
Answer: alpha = 1.0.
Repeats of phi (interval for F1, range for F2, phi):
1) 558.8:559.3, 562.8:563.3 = 19.7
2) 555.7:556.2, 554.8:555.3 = 18.9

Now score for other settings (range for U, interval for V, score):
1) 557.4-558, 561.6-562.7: 11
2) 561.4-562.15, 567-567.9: 15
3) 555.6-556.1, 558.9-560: 2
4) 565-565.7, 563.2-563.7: 6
